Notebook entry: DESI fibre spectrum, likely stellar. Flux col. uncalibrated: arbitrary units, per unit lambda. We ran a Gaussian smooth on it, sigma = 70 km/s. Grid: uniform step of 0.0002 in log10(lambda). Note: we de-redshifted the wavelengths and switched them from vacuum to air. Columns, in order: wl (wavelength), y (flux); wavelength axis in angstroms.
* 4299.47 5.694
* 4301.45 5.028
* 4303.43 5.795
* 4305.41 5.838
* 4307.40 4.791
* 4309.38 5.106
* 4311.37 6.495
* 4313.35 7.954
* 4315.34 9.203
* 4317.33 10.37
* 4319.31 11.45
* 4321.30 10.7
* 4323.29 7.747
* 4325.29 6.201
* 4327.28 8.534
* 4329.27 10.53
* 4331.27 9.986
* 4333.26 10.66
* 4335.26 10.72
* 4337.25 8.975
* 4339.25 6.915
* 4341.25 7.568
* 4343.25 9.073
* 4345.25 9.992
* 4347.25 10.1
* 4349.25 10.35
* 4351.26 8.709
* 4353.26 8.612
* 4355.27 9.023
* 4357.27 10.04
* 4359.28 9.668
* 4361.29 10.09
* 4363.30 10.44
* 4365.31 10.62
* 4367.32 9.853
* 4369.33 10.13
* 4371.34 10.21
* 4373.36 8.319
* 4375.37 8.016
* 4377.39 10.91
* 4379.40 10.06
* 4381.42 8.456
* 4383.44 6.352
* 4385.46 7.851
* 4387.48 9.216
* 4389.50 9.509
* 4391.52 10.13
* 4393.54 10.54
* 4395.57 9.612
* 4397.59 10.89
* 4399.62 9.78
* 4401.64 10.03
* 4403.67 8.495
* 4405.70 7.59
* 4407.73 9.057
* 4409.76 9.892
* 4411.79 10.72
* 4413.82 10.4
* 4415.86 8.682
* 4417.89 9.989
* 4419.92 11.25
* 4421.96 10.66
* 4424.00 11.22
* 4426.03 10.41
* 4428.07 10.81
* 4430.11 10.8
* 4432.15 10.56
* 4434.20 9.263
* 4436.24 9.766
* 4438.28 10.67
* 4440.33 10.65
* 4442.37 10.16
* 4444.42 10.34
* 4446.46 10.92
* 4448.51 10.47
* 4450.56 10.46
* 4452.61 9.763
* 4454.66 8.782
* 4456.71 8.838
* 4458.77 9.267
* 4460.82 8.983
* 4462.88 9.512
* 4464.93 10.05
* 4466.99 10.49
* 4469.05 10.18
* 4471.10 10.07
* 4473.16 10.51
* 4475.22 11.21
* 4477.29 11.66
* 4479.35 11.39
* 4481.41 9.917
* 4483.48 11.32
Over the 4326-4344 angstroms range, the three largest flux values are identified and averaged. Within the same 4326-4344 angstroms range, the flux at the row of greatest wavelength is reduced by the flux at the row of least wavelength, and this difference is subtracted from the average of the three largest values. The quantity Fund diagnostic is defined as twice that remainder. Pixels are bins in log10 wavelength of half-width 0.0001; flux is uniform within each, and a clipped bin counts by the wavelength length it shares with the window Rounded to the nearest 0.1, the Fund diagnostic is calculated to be 20.2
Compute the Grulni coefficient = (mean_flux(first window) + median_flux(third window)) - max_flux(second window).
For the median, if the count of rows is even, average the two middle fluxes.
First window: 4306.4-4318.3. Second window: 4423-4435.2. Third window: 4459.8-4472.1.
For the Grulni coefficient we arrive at 6.2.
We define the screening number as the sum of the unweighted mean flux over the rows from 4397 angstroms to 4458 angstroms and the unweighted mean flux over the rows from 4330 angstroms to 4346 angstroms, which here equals 19.3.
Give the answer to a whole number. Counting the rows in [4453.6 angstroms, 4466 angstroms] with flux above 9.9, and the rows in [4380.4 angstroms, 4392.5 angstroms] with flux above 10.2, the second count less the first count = -1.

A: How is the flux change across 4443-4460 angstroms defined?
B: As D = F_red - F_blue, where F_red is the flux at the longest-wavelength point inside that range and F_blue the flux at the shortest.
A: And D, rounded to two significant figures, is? -1.1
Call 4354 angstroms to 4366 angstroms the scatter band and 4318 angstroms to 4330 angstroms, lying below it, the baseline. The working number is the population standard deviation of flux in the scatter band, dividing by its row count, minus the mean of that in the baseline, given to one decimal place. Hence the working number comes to -8.7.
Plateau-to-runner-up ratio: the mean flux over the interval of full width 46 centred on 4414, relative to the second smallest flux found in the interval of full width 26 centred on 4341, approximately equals 1.32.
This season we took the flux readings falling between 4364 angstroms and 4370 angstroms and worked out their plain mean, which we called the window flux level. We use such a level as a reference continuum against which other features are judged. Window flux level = 10.2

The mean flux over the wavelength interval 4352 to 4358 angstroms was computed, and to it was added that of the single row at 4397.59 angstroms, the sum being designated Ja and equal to 20.1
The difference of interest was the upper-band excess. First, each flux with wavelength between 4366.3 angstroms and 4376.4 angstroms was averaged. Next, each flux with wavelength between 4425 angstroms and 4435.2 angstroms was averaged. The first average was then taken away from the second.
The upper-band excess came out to 1.06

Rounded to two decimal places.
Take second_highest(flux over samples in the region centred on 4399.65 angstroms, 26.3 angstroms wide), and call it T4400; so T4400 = 10.72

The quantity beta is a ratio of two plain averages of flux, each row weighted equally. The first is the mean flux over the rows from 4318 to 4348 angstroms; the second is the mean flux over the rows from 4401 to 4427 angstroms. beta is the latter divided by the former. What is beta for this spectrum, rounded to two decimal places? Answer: 1.06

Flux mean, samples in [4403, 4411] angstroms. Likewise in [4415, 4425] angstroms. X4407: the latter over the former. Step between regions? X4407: 1.18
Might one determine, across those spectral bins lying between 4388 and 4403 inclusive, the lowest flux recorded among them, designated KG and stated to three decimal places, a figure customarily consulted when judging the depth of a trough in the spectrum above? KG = 9.509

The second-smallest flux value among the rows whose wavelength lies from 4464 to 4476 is 10.07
